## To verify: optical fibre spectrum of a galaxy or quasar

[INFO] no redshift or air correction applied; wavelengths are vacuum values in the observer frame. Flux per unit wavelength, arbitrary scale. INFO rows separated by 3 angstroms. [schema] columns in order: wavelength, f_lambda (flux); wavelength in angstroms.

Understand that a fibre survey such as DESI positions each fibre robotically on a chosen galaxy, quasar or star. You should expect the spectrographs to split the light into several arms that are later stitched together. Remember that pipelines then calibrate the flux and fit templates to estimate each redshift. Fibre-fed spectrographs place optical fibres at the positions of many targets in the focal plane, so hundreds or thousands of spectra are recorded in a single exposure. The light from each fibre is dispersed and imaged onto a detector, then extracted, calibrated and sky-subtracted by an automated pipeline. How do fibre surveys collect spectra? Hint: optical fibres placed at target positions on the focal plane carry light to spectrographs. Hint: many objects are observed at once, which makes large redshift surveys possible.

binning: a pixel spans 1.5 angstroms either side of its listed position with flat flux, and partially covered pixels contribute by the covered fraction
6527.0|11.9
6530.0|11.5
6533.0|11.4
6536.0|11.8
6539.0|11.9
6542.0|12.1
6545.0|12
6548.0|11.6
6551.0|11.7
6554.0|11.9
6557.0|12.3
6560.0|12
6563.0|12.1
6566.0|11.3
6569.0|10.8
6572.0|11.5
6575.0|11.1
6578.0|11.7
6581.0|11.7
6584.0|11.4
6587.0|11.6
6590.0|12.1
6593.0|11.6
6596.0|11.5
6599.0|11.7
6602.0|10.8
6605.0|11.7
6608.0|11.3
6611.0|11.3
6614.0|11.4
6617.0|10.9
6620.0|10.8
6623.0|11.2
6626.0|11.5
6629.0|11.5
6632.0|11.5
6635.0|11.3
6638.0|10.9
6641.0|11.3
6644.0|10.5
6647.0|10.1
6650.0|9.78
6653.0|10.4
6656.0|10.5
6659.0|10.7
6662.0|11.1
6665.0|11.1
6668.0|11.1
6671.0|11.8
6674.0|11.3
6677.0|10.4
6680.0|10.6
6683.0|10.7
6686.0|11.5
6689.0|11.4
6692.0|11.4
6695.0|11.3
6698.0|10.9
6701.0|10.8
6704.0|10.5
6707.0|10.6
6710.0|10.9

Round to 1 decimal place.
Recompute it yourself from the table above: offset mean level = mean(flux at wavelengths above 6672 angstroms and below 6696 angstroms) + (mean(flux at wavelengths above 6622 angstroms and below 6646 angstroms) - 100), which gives -77.7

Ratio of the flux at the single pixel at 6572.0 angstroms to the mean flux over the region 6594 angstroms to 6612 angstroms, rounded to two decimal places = 1.01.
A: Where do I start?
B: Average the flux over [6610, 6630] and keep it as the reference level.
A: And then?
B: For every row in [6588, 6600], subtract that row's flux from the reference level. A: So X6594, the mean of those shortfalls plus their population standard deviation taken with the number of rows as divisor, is -0.27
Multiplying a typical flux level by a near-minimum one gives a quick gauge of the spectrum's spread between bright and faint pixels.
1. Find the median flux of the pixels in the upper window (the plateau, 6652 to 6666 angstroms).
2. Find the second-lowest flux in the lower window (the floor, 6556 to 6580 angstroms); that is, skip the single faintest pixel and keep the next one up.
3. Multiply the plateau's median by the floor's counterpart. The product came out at 119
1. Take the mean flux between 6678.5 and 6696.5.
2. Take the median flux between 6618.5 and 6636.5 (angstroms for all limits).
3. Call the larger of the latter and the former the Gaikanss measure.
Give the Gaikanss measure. 11.4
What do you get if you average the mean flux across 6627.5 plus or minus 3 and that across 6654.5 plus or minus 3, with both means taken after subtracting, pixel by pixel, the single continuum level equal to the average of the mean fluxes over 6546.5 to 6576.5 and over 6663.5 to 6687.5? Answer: -0.37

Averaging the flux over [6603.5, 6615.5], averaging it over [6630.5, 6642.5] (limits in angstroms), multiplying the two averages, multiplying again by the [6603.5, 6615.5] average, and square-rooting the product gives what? 38.3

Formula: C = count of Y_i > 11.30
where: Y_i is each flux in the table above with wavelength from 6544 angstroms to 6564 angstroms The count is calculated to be 7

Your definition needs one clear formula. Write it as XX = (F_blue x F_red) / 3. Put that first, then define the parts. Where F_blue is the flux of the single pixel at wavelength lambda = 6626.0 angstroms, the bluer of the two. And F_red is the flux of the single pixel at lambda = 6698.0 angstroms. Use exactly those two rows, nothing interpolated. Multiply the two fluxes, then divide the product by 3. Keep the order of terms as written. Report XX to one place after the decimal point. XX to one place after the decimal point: 41.8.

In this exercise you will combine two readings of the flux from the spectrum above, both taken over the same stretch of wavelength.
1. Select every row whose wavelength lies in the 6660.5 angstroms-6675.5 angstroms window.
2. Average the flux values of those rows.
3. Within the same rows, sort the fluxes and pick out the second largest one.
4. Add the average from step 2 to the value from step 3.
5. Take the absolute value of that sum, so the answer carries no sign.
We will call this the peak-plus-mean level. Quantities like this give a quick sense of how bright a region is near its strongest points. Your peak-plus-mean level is 22.6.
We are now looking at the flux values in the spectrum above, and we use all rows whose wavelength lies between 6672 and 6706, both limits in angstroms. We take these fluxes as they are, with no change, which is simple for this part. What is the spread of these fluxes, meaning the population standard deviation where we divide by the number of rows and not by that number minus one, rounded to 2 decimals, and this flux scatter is 0.39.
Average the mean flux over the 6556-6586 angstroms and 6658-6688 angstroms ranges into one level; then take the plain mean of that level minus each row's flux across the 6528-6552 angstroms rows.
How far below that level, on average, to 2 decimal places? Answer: -0.44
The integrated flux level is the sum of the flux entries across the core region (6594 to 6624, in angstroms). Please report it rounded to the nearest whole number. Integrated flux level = 113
